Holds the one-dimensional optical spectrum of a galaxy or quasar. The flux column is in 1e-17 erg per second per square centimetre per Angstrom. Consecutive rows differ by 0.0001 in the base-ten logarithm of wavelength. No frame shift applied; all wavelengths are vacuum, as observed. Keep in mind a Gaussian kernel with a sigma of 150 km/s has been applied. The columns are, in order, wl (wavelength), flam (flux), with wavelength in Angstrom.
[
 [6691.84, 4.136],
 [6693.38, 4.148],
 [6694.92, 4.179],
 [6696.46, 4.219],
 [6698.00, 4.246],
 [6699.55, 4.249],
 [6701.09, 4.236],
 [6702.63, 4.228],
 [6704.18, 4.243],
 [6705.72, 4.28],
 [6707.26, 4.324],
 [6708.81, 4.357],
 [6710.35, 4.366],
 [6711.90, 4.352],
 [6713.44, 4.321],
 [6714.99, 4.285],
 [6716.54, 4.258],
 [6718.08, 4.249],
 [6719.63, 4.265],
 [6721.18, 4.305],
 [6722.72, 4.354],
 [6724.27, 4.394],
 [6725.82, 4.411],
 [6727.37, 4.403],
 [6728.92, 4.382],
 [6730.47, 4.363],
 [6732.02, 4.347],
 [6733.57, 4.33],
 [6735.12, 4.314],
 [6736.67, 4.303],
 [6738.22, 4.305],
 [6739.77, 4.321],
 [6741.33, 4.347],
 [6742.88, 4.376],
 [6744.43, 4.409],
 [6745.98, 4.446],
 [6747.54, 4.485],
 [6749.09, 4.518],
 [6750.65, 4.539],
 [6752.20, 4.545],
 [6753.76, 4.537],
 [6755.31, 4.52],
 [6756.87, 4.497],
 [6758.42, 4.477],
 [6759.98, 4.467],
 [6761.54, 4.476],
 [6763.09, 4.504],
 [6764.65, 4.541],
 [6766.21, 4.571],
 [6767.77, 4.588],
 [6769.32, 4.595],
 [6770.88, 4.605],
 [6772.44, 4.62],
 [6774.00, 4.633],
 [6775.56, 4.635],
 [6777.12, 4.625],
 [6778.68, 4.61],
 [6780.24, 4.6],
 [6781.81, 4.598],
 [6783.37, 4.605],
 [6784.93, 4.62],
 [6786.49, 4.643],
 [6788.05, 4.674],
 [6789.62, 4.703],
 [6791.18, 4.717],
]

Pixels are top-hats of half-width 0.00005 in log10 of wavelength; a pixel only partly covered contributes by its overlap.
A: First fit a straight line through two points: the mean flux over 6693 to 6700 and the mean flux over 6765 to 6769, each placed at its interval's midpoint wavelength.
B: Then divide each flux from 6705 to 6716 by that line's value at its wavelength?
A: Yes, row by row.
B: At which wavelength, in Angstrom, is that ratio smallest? 6714.99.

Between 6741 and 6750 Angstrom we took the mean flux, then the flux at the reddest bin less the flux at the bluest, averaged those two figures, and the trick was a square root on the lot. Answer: 1.52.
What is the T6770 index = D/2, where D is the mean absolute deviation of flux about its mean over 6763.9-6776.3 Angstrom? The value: 0.012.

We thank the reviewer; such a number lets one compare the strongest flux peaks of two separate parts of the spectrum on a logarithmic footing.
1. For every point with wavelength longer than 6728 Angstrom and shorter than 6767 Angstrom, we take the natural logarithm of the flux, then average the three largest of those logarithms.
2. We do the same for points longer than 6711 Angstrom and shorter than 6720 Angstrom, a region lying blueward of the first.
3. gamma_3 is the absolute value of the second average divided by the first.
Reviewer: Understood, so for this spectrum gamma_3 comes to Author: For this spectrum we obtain 0.965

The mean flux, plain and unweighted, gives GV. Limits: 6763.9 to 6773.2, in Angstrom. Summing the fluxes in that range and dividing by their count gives 4.59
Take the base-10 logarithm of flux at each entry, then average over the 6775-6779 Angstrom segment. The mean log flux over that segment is 0.665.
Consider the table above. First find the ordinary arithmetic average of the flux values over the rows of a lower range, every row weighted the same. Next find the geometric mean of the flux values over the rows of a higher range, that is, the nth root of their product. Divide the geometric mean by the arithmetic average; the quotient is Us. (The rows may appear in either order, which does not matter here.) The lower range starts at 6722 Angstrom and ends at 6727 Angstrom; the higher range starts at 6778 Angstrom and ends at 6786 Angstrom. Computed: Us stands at 1.05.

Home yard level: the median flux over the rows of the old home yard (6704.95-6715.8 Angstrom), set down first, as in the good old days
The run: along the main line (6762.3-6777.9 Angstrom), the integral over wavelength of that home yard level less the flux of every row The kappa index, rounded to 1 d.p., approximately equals -4.2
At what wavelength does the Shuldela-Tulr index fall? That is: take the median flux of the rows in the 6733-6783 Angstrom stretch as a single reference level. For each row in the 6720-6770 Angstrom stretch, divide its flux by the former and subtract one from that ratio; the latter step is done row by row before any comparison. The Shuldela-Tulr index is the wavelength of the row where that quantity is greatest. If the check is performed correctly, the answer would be 6769.32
